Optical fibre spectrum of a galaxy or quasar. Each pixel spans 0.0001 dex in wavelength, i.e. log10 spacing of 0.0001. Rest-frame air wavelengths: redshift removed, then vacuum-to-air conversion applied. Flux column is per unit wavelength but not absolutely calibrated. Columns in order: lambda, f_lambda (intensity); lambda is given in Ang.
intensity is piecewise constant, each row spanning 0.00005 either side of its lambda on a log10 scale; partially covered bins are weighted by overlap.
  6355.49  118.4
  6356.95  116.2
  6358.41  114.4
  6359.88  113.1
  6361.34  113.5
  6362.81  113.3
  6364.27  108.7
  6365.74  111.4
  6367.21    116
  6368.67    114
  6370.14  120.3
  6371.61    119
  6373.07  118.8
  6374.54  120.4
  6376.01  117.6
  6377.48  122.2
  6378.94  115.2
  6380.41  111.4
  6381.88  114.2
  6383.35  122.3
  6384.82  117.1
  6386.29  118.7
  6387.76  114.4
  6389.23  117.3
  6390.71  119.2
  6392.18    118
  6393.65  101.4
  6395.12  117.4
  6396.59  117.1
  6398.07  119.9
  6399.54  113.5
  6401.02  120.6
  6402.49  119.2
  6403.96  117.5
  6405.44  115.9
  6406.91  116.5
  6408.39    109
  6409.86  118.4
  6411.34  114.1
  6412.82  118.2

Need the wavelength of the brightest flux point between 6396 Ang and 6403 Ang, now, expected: 6401.02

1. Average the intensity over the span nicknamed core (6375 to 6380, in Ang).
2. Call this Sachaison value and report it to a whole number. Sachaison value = 118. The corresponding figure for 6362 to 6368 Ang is 112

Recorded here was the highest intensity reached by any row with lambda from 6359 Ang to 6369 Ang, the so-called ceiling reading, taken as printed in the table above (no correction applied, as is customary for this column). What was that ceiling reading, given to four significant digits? 116.0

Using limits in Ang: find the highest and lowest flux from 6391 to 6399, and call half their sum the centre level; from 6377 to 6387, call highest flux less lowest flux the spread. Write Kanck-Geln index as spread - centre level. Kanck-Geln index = -100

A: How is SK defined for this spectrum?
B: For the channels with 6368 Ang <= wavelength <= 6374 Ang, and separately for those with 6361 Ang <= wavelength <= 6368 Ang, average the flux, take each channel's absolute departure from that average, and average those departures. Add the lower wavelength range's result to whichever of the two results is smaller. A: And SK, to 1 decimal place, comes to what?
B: 4.0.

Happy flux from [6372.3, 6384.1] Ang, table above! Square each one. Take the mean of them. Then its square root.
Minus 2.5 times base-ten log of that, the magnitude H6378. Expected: -5.18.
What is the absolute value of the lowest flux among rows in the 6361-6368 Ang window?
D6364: 109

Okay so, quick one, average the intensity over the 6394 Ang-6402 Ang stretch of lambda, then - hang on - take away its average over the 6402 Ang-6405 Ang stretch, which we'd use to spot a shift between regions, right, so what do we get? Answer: -1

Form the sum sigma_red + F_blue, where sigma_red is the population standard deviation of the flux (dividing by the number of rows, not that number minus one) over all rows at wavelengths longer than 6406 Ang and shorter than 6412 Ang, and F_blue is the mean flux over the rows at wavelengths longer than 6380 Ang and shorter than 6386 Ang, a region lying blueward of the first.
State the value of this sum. 120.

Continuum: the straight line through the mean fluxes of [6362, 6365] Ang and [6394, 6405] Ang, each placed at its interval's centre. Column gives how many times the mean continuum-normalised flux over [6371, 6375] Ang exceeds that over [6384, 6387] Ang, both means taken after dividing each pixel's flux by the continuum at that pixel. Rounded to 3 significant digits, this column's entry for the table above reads 1.03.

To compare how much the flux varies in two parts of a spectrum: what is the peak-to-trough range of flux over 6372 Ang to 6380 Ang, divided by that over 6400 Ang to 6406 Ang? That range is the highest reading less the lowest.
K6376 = 1.5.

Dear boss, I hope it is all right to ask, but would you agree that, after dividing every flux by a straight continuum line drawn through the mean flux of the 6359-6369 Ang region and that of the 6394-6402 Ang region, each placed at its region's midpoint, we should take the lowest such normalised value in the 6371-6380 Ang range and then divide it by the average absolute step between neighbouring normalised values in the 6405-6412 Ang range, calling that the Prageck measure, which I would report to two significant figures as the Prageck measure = 22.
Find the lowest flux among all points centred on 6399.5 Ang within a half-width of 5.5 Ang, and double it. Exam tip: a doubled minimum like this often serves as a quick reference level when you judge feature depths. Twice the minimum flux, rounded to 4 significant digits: 227.0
